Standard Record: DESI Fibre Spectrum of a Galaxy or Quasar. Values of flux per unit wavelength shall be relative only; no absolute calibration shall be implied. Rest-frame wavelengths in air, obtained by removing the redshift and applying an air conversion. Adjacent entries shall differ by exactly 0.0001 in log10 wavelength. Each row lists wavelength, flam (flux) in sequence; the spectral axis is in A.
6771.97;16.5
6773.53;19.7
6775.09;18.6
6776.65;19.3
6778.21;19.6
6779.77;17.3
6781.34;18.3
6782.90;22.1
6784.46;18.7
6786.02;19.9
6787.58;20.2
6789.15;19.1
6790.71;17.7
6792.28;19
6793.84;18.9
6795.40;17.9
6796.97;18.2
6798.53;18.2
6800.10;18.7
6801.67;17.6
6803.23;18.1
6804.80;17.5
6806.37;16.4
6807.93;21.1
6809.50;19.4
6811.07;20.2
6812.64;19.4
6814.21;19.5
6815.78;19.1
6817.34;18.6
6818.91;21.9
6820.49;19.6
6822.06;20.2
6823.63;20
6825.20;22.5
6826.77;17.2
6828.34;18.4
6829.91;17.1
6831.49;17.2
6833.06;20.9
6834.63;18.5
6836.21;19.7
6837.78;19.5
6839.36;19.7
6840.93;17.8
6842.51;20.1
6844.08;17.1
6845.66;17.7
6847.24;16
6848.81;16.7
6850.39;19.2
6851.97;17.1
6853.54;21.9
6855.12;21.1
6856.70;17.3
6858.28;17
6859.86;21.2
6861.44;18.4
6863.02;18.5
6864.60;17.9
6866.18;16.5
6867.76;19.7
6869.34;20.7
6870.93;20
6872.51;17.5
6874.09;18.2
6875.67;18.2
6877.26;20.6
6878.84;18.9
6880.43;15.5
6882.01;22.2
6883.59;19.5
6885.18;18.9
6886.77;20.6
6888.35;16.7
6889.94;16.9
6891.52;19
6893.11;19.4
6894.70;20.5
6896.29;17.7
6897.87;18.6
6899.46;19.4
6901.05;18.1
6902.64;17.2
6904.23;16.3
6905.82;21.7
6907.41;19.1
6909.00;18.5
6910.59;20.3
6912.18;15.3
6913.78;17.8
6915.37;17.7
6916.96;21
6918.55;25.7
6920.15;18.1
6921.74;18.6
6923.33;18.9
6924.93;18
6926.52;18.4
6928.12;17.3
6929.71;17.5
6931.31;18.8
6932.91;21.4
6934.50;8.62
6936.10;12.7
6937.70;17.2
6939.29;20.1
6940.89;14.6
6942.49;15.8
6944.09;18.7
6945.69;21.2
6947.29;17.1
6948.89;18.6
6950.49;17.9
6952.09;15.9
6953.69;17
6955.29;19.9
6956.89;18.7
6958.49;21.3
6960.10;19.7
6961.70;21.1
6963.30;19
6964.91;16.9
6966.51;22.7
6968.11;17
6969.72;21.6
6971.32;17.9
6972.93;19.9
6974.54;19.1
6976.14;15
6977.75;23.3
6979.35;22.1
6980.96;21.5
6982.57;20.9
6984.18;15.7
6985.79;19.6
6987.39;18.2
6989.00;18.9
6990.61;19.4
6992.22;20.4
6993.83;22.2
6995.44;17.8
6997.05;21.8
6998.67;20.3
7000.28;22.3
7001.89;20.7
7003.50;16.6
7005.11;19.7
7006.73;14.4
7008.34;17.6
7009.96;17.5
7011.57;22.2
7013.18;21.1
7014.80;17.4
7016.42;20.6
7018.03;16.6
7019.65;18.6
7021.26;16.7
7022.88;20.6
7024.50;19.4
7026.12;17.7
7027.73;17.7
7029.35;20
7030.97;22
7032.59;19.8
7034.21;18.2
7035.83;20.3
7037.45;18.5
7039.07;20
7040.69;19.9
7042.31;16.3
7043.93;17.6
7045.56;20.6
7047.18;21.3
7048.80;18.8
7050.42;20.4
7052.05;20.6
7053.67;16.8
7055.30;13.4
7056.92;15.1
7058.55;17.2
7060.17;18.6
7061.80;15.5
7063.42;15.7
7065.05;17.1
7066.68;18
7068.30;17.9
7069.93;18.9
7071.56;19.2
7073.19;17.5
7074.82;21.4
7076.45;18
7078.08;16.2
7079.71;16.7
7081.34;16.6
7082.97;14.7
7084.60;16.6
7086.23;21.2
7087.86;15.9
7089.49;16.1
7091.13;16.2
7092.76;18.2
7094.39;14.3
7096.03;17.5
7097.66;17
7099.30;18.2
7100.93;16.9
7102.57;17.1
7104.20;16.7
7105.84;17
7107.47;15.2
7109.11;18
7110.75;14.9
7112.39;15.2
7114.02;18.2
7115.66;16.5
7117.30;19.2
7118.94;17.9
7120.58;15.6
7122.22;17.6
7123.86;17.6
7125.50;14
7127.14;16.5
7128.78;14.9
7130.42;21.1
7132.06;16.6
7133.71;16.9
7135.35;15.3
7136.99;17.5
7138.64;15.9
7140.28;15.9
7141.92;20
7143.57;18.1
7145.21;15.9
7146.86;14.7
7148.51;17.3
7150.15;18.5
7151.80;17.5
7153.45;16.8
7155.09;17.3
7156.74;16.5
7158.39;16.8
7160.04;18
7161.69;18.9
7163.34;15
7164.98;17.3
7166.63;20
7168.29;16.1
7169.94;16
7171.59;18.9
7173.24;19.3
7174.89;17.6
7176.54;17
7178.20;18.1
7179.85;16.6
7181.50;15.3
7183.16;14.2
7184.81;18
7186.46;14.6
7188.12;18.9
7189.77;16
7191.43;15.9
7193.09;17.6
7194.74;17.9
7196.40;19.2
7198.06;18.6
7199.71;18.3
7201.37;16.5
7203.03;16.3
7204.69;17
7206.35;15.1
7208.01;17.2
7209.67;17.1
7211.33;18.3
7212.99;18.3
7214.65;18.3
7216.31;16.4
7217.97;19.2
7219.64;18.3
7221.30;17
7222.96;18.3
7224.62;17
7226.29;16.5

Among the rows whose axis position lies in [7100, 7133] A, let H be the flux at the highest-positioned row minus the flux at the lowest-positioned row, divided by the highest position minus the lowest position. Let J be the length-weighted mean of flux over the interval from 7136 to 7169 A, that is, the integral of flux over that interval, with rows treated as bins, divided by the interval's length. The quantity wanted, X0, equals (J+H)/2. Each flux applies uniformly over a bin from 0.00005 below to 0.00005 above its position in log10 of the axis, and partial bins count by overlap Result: 8.6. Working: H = -0.01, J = 17.2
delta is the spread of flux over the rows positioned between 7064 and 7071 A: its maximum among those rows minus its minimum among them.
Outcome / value 1.8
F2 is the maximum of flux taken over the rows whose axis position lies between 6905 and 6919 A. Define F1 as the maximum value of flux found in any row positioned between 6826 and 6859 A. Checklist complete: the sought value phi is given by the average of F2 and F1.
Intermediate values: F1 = 21.9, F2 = 25.7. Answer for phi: 23.8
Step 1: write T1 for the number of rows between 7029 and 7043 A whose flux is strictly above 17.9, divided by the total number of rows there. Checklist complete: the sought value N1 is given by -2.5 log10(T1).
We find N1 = 0.1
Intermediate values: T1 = 0.89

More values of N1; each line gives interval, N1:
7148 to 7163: 1.2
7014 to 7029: 0.9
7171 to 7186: 0.9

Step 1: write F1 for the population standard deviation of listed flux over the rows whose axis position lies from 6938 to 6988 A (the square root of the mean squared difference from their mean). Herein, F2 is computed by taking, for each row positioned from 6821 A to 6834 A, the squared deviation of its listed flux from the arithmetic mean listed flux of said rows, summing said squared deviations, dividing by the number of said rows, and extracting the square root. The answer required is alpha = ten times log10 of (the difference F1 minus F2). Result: -4.0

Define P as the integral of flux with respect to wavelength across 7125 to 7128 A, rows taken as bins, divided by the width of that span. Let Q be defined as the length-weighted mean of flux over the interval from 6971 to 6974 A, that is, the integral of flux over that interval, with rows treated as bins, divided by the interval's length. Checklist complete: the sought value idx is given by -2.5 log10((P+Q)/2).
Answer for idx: -3.09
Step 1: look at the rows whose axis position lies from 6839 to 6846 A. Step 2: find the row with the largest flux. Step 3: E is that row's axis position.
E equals 6842.51 A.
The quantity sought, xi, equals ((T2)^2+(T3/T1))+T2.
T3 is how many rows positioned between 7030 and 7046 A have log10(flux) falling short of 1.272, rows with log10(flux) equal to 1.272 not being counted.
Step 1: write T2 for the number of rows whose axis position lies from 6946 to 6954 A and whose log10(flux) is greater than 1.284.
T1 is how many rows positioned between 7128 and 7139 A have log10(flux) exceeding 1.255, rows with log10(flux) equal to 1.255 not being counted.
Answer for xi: 4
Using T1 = 1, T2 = 0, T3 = 4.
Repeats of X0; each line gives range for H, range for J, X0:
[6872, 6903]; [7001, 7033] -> 9.4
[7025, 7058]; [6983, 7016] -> 9.6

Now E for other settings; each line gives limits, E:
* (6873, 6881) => 6877.26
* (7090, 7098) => 7092.76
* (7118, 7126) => 7118.94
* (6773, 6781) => 6773.53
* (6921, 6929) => 6923.33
